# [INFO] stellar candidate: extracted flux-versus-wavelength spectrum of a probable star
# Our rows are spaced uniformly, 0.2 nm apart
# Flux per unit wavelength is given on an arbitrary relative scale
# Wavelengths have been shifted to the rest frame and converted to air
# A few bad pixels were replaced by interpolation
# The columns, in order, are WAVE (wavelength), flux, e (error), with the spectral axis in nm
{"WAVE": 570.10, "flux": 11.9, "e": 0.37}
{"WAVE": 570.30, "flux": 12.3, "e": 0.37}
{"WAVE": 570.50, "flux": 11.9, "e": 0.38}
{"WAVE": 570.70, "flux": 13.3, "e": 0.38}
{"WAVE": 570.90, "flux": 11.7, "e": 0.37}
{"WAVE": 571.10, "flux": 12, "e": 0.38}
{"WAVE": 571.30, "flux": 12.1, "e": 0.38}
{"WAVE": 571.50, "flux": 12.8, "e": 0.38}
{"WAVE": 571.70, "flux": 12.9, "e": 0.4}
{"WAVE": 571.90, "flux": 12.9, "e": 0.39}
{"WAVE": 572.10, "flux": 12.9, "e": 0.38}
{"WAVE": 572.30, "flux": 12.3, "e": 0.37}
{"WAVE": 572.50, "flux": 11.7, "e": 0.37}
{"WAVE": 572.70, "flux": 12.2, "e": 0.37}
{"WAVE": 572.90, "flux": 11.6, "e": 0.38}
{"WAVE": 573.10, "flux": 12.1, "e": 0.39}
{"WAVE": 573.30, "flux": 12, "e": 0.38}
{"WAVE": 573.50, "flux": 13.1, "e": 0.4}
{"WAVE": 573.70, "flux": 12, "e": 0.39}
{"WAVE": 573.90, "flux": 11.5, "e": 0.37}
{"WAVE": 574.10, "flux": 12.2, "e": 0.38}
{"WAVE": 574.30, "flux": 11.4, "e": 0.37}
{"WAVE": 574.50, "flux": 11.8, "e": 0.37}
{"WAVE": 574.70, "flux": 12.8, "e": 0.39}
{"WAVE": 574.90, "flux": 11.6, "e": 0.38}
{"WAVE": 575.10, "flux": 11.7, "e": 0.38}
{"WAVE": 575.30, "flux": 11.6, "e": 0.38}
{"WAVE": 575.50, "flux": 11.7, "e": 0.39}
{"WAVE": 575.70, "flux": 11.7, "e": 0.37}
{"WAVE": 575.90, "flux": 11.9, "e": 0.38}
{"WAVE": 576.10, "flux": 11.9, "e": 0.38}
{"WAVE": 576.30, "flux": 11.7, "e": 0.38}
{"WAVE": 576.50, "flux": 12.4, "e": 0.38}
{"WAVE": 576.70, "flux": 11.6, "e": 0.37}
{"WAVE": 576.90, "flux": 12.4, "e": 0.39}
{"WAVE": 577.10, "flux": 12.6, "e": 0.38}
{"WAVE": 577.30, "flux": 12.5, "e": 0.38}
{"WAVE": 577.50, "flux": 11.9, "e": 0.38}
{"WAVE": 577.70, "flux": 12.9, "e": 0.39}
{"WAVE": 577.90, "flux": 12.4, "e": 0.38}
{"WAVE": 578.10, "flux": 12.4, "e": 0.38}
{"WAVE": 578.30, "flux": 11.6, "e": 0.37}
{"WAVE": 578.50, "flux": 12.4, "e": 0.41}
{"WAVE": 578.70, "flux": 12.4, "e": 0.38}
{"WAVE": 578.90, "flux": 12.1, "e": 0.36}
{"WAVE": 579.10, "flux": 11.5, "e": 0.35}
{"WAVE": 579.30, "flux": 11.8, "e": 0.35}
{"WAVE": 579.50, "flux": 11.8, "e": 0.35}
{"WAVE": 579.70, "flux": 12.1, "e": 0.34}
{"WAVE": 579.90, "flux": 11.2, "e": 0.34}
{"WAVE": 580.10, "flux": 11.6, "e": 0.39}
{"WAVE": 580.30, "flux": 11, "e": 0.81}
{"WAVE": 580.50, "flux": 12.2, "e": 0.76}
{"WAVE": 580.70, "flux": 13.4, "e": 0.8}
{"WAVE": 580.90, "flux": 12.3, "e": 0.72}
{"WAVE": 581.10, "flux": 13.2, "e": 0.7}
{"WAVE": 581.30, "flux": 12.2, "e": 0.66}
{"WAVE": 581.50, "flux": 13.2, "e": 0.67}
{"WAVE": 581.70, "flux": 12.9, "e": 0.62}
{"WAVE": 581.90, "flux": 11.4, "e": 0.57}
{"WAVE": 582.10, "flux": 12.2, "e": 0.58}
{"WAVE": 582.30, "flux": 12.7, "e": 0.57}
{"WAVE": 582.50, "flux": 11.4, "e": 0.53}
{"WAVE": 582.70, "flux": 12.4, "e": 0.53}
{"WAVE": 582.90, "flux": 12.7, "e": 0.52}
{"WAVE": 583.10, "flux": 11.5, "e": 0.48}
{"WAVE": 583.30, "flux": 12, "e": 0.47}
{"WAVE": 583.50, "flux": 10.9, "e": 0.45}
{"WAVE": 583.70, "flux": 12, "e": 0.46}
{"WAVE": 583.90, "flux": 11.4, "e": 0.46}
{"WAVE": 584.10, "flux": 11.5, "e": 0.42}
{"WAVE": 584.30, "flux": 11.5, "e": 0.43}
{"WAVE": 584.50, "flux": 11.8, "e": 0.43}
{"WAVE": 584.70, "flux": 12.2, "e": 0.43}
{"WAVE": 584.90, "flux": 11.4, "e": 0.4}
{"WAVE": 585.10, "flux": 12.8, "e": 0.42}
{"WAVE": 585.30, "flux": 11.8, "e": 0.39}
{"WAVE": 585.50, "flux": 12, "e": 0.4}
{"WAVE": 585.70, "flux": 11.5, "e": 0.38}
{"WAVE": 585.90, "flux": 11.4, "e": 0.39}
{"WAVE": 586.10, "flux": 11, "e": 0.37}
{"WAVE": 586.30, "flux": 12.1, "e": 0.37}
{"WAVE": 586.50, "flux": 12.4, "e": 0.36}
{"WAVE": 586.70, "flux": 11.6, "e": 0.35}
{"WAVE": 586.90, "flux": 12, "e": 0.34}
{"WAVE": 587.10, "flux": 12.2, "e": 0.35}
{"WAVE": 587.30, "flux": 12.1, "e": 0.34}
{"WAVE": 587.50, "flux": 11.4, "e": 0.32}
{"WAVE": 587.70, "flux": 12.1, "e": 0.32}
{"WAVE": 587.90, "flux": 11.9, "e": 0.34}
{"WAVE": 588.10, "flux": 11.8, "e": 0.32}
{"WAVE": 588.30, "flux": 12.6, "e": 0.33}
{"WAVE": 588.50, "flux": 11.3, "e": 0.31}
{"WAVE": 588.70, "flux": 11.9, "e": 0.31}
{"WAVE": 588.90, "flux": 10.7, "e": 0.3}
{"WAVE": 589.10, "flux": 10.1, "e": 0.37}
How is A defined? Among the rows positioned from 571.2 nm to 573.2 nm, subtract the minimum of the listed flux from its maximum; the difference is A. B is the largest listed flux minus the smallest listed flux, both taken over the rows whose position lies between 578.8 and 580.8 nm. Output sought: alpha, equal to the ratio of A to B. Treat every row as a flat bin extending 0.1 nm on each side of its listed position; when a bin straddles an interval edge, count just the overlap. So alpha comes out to 0.5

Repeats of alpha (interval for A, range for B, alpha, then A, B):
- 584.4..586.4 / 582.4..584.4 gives 1.0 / 1.80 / 1.8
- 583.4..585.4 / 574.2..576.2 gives 1.4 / 1.90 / 1.4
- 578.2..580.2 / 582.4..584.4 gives 0.7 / 1.20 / 1.8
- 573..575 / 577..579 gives 1.3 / 1.70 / 1.3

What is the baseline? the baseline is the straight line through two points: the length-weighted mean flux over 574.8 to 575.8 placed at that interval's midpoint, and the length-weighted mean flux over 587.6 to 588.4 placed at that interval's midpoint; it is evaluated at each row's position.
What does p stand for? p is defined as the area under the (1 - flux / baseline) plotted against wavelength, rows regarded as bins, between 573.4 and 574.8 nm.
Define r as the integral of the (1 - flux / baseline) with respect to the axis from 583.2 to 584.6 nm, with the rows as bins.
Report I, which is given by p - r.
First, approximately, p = -0.060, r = 0.04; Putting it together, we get -0.10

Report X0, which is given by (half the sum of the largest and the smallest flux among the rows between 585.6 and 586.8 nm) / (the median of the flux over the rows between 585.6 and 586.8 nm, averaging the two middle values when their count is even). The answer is 1.01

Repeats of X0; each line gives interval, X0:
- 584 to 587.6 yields 1.01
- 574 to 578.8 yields 1.02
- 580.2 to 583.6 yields 1.00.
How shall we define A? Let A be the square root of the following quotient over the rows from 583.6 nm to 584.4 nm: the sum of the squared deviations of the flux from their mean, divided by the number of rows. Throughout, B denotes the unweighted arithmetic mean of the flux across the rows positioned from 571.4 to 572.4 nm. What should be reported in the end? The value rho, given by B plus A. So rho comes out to 13.0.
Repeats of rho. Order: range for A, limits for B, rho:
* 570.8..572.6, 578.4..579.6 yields 12.5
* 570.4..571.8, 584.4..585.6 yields 12.6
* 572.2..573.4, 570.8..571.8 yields 12.6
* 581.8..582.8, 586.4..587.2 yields 12.6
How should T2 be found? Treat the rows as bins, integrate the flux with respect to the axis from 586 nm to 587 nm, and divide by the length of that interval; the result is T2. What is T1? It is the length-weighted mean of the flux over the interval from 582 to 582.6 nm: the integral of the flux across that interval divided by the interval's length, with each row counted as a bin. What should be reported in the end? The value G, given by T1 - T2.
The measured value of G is 0.3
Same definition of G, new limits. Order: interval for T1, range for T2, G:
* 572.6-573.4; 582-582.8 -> -0.2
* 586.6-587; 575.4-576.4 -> 0.0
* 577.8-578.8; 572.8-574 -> 0.2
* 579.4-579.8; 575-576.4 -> 0.2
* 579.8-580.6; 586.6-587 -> -0.3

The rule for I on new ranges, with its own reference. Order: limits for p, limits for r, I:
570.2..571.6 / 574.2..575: -0.08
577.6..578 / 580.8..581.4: 0.00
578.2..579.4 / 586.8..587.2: -0.02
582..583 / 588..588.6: -0.04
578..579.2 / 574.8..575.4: -0.03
